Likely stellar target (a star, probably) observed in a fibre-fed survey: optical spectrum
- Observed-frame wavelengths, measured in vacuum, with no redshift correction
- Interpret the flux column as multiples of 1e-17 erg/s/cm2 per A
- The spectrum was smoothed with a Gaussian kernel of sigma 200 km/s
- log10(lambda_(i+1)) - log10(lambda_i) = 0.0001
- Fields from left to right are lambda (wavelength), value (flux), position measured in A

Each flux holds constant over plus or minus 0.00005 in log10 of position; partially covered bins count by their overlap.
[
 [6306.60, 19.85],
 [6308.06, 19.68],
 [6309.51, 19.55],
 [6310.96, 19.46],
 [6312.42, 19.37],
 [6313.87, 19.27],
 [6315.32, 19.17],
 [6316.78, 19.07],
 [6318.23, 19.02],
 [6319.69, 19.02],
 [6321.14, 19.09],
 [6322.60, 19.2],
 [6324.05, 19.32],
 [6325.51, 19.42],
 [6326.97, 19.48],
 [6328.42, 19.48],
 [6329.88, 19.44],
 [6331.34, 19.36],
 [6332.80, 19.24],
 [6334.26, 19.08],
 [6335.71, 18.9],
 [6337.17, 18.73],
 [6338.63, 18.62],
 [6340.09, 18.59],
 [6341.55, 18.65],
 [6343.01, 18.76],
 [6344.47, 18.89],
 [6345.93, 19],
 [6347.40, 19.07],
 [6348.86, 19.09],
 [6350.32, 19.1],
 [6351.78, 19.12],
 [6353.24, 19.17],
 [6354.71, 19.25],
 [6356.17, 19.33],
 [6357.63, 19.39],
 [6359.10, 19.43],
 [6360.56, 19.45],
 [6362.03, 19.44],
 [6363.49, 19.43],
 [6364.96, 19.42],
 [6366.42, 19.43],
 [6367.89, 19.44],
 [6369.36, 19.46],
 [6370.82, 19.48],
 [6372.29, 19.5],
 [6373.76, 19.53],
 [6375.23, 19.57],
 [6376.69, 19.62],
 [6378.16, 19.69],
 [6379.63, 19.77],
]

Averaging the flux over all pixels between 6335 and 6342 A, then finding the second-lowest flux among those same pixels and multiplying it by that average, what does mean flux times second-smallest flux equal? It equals 348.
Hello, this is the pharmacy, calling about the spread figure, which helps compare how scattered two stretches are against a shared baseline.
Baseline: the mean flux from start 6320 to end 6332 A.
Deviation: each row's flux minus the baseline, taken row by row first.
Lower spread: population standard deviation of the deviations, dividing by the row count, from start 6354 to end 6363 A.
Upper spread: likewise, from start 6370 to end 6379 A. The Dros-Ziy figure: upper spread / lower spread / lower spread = 14.2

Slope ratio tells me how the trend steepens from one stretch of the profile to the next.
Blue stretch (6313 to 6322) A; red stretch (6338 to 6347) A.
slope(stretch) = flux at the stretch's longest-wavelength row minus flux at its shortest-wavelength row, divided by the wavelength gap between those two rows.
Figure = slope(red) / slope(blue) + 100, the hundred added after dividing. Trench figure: 97.9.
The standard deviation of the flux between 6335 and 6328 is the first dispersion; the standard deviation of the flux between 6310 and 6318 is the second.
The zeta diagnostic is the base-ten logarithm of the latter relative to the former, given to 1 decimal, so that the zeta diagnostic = 0.0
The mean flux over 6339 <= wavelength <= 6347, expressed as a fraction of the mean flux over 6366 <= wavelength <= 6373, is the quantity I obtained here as 0.965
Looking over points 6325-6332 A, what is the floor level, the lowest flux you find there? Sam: 19.36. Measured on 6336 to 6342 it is 18.59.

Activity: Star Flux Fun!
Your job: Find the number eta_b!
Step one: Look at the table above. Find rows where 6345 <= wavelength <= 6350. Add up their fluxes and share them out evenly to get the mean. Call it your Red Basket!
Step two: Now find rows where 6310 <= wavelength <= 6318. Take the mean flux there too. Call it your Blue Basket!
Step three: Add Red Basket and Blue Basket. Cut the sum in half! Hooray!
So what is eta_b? 19.2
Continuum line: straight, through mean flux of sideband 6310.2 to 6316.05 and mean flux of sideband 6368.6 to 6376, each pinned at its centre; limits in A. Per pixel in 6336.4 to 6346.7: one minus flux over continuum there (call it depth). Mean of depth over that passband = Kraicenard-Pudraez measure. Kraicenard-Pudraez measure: 0.034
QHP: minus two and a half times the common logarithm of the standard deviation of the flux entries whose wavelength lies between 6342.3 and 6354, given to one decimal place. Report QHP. 2.2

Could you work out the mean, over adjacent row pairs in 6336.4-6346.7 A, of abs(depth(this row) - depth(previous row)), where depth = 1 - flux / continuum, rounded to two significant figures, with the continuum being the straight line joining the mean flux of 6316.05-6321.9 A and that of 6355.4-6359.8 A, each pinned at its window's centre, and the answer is 0.0045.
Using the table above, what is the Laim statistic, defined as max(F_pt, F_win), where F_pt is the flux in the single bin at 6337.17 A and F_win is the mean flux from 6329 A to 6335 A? 19.3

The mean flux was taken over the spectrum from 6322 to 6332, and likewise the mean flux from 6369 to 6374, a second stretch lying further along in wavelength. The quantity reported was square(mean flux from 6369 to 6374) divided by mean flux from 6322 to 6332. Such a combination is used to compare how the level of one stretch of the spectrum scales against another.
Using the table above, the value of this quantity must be 19.6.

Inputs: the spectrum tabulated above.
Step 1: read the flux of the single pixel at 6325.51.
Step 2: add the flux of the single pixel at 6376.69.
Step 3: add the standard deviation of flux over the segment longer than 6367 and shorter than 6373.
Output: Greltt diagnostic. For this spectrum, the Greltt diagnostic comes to 39.1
